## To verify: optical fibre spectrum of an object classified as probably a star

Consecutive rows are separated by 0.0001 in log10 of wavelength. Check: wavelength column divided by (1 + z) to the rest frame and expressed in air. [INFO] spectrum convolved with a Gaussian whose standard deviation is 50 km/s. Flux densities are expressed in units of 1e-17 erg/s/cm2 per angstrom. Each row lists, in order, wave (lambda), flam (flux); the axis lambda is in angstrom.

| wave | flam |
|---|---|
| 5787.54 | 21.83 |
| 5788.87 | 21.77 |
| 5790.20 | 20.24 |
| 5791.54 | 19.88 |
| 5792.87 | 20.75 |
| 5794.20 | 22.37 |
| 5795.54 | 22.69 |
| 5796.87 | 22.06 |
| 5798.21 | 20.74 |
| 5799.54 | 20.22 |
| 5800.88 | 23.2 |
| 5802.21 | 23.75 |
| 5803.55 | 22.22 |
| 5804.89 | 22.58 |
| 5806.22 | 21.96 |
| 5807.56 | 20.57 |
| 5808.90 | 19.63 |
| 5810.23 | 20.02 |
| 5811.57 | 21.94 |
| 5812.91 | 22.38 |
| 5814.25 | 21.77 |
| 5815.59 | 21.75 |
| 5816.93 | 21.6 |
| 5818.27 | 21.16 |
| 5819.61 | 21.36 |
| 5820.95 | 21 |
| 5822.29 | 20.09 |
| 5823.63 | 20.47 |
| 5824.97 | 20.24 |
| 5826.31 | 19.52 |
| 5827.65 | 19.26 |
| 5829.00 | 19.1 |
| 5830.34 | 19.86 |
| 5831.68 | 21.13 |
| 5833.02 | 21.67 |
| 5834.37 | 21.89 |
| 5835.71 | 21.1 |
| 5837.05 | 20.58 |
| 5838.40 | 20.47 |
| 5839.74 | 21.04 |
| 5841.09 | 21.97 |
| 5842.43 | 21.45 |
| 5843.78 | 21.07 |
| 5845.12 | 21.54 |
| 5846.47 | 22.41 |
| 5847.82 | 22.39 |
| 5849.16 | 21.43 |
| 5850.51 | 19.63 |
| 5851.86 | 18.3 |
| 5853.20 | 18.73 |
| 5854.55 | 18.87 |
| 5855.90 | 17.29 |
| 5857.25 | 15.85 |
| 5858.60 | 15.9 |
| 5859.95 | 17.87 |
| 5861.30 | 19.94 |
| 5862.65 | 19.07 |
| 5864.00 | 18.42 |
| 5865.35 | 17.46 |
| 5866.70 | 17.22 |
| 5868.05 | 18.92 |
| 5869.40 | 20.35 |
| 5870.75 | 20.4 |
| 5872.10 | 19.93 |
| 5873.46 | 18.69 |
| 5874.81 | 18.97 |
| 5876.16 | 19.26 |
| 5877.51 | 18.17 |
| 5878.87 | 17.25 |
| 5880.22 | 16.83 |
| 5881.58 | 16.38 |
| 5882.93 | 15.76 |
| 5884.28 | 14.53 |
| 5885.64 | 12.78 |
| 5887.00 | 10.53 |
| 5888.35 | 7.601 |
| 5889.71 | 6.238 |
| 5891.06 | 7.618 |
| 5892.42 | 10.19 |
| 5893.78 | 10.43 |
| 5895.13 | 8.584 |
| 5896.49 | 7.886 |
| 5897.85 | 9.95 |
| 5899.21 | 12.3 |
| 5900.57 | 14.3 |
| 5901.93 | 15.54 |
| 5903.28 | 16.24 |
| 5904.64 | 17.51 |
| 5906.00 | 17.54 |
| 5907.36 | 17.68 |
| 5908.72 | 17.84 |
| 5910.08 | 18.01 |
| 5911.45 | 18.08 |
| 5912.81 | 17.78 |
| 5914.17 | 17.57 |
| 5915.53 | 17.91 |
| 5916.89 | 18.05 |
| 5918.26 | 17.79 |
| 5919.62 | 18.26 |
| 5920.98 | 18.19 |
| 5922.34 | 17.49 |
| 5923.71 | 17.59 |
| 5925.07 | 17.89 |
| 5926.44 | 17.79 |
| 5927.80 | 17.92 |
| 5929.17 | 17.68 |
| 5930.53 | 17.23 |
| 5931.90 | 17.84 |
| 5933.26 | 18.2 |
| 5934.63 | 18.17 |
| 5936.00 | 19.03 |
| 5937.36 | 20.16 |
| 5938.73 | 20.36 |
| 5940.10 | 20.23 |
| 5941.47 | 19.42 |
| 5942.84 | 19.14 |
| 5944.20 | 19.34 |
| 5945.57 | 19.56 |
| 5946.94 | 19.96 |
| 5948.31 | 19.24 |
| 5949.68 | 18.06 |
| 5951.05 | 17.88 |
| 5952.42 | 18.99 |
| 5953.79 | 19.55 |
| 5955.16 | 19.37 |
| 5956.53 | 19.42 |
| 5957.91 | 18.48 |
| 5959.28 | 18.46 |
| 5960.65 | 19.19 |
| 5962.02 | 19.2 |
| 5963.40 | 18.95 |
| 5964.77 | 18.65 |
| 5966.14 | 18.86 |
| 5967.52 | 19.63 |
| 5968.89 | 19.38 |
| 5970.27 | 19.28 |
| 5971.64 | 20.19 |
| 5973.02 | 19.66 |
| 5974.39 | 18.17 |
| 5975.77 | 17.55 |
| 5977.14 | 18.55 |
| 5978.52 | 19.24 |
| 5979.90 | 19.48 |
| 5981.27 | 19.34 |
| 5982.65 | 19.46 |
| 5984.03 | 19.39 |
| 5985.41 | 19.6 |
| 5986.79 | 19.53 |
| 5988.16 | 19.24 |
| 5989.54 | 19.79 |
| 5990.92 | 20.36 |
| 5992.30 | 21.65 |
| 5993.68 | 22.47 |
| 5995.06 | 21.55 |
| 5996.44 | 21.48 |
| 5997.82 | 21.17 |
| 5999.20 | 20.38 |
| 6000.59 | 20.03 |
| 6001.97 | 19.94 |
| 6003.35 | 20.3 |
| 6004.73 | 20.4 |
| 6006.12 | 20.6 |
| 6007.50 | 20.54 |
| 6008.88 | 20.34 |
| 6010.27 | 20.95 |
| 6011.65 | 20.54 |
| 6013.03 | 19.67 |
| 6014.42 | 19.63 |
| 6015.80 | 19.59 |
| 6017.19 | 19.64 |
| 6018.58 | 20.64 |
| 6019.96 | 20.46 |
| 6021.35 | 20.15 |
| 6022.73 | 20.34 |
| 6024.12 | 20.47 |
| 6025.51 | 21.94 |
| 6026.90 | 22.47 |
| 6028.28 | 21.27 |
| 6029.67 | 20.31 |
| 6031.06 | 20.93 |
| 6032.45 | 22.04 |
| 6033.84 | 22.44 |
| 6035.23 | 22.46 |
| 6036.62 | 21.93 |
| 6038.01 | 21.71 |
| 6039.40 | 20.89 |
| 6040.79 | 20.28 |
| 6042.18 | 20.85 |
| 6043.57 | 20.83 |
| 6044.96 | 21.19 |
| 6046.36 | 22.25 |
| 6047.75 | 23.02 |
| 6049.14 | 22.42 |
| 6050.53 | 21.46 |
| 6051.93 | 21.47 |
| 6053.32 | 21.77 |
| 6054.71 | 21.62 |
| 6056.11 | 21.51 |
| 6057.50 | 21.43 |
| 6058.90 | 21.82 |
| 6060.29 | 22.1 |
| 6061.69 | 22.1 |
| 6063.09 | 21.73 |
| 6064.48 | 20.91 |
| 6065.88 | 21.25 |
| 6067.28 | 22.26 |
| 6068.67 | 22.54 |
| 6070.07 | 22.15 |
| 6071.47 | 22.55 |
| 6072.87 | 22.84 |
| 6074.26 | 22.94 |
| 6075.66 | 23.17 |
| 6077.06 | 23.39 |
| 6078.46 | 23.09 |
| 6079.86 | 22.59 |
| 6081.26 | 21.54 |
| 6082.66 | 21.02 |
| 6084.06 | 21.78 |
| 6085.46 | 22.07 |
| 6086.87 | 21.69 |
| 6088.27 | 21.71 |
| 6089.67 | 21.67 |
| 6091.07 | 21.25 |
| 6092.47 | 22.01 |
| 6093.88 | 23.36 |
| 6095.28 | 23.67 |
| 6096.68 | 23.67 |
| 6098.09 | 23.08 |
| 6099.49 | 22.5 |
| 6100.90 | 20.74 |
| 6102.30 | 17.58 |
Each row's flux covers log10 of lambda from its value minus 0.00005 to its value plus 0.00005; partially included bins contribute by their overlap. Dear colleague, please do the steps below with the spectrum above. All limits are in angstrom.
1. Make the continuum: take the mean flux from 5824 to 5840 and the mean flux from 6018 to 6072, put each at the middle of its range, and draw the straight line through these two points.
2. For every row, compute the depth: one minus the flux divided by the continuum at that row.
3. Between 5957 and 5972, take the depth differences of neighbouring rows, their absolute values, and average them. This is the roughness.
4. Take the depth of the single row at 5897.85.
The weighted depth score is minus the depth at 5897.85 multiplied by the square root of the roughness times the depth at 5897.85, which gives -0.049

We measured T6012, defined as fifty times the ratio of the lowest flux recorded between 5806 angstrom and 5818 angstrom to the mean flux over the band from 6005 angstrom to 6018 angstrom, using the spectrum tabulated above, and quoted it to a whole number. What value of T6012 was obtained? 49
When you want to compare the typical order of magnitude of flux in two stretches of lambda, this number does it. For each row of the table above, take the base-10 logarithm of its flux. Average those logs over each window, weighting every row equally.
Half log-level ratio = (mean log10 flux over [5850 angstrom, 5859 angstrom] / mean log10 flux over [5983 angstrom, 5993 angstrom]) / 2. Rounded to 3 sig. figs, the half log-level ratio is 0.481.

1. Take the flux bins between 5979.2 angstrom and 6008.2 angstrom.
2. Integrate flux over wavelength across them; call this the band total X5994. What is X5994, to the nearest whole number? 589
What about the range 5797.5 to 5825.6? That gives 600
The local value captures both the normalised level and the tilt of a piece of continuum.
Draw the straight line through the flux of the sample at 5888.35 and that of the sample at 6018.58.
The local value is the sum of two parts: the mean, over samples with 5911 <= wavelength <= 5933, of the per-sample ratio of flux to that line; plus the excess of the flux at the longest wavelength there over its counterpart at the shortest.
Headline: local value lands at 1.4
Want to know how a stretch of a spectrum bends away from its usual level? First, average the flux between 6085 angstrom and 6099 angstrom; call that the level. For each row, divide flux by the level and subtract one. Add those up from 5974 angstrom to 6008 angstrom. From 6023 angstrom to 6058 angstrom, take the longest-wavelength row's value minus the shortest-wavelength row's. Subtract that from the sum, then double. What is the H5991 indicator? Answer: -5.5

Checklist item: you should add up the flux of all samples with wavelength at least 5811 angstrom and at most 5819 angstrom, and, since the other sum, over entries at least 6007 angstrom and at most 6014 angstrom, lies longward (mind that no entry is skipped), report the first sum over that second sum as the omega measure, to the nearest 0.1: 1.3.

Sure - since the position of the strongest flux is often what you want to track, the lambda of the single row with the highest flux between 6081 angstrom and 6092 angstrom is 6085.46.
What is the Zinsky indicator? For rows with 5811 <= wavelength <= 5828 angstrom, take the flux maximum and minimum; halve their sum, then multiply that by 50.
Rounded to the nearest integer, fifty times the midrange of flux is 1041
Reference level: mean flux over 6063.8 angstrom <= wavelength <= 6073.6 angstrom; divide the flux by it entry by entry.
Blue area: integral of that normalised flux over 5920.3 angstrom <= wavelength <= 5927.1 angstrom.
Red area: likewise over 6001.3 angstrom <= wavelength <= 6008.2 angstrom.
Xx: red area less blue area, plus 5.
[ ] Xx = 5.9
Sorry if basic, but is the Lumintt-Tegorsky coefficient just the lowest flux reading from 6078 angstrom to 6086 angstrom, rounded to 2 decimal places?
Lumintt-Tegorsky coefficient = 21.02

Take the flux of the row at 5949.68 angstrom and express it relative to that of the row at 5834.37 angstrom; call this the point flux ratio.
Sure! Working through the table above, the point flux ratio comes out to 0.83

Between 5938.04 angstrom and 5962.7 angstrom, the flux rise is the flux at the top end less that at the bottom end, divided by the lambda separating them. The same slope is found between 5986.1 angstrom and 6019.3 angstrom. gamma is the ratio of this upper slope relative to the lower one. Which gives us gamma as -0.70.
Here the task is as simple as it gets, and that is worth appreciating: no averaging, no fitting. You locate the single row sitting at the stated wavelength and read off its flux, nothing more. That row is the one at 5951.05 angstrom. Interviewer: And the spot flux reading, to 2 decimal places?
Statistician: 17.88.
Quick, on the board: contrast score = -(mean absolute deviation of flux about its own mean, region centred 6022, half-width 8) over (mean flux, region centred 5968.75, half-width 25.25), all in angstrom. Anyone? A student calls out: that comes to -0.035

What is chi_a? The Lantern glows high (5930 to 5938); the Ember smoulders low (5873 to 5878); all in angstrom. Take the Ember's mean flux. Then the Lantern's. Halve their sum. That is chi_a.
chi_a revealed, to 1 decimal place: 18.6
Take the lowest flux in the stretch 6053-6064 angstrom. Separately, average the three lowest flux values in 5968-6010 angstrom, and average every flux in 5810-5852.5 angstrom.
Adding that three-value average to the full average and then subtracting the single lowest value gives 18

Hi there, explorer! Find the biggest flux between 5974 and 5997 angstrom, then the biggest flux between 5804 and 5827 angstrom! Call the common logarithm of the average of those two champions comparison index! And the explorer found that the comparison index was 1.35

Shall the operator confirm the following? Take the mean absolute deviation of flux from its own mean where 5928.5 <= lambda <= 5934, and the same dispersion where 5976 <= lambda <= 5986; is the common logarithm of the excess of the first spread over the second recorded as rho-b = -1.3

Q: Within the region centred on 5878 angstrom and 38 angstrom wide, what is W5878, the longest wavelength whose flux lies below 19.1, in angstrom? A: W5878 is 5896.49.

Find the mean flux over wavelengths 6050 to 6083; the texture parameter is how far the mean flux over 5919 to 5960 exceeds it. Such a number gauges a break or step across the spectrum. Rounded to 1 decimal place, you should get -3.4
